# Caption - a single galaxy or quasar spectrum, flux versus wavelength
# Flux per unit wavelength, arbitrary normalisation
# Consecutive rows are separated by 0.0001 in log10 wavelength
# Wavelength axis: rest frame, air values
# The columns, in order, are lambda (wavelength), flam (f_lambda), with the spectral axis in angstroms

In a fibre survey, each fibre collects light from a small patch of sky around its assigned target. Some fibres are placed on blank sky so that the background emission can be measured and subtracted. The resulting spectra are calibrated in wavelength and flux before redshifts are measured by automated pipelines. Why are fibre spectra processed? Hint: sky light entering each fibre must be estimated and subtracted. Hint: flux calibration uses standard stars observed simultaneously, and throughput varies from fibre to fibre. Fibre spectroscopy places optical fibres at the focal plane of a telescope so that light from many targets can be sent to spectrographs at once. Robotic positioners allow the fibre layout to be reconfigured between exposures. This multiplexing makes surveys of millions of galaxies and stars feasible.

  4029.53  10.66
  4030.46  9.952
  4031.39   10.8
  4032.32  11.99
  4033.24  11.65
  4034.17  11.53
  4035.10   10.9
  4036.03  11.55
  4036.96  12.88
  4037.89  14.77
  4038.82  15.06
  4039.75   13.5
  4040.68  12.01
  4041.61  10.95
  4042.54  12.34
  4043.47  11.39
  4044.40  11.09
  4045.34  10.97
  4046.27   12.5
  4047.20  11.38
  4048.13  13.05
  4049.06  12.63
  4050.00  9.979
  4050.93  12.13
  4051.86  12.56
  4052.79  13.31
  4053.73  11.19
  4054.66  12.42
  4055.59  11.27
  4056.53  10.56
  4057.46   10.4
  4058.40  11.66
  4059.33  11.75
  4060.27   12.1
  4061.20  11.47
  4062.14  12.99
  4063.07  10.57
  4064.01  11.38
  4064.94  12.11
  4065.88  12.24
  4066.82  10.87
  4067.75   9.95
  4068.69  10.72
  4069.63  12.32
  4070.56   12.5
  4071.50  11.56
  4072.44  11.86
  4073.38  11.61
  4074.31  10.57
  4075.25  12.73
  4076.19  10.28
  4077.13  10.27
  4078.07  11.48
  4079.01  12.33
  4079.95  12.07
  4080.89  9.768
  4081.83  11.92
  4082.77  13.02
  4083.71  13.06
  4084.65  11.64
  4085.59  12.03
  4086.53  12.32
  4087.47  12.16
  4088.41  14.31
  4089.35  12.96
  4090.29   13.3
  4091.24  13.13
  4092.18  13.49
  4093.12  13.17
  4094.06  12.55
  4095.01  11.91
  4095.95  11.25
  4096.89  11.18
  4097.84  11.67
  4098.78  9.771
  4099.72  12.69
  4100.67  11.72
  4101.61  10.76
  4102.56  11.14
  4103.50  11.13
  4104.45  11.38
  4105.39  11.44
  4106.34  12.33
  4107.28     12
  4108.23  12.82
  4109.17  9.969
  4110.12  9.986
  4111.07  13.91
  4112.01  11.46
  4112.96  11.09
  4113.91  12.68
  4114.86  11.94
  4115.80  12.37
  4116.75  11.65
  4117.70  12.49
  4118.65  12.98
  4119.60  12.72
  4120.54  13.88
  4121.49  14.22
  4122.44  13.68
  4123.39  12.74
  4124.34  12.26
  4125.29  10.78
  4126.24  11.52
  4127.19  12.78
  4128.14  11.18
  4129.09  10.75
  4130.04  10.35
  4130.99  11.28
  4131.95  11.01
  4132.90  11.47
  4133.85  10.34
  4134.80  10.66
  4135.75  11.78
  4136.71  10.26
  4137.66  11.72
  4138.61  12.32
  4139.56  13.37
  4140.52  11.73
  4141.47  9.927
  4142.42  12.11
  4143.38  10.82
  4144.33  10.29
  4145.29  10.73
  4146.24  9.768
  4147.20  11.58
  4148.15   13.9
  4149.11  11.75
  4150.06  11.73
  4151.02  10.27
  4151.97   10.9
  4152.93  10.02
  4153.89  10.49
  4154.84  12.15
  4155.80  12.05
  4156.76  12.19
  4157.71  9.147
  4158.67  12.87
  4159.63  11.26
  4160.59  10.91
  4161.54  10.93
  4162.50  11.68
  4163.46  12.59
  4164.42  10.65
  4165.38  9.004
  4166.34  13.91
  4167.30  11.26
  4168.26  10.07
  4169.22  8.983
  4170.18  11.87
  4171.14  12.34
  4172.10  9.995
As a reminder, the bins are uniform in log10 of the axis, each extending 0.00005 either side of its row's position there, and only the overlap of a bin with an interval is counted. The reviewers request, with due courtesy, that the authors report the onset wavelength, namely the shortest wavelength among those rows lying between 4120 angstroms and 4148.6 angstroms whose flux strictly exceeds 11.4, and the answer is 4120.54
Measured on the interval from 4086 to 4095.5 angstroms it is 4086.53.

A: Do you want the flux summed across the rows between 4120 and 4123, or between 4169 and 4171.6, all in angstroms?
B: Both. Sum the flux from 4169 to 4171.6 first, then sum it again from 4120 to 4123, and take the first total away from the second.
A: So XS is 8.6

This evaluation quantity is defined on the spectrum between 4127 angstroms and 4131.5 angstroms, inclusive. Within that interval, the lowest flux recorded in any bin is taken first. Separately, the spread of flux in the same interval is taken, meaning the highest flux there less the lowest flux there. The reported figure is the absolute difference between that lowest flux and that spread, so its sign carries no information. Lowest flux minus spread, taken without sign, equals 7.9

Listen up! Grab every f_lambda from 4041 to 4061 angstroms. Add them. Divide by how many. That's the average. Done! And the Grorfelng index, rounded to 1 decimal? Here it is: 11.7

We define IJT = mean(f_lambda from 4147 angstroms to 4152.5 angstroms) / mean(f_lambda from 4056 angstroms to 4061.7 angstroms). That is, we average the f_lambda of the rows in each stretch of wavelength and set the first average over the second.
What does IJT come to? 1.03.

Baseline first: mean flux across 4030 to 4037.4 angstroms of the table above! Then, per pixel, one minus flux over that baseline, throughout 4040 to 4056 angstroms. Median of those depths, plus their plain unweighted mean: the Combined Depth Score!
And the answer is -0.09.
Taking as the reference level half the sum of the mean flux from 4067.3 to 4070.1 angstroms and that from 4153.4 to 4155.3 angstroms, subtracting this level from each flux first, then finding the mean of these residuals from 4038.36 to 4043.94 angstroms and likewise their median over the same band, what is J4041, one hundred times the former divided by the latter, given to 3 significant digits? 136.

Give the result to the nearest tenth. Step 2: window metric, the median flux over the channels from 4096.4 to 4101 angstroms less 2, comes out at 9.7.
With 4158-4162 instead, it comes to 9.1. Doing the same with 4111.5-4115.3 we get 9.7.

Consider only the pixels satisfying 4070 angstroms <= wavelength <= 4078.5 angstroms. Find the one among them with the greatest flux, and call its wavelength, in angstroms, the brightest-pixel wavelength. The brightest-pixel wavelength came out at 4075.25 angstroms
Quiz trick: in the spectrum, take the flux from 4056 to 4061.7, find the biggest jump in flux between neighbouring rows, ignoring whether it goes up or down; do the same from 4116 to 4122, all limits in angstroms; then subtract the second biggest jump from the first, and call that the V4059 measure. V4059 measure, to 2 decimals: 0.10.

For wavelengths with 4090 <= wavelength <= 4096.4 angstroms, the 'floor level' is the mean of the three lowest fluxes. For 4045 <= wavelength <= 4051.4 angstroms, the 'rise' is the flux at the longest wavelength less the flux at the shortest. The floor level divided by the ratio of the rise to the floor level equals 122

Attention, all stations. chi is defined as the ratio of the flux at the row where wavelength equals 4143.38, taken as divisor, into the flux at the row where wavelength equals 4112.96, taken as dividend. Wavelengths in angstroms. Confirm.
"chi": 1.02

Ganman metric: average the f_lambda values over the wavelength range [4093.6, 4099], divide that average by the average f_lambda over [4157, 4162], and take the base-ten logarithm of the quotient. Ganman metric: 0.014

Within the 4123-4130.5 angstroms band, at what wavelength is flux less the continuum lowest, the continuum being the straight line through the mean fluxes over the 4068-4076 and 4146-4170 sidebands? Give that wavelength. 4130.04 angstroms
